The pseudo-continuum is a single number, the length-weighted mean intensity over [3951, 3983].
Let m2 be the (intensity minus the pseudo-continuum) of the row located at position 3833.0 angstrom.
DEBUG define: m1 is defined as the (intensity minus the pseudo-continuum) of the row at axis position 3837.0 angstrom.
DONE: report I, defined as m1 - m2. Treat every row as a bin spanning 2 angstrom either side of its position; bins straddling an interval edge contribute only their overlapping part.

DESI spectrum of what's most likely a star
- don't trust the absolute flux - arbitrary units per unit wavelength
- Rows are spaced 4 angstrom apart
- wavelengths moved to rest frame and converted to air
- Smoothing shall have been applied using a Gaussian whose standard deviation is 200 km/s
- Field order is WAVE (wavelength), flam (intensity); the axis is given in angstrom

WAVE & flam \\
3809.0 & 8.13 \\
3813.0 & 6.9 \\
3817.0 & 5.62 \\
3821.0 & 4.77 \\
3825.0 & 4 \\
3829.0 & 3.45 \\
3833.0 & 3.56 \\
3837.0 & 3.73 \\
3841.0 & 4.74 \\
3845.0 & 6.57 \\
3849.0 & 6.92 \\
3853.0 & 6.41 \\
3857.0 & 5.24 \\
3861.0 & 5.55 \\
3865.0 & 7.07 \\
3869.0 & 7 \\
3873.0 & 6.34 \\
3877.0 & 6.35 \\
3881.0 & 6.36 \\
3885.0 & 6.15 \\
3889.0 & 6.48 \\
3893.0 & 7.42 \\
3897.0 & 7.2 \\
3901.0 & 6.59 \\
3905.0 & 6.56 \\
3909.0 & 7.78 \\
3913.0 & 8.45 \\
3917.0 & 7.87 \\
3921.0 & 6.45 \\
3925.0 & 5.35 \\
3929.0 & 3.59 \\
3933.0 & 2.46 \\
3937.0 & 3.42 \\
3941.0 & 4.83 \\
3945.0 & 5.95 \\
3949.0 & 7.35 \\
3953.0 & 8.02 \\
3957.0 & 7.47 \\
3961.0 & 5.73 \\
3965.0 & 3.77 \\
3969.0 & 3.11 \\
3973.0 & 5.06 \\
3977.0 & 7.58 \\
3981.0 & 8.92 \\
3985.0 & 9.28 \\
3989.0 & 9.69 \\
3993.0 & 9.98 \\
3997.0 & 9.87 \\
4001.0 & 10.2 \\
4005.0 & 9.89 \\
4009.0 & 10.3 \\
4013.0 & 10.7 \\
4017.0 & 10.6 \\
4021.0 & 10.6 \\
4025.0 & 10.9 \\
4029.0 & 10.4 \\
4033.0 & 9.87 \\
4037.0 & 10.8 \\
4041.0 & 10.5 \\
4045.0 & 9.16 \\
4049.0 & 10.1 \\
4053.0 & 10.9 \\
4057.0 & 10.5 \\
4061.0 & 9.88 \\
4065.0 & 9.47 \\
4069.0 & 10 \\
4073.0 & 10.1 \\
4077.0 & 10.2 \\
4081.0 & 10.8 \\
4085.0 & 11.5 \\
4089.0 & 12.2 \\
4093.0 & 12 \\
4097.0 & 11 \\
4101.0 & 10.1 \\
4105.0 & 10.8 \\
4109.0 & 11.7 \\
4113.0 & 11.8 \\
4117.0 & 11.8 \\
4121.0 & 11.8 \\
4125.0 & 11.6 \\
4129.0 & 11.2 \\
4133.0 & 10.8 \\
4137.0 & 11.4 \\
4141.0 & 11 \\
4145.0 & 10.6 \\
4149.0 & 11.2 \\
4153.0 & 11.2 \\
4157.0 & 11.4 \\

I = 0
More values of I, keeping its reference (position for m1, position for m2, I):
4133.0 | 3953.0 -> 3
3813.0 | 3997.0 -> -3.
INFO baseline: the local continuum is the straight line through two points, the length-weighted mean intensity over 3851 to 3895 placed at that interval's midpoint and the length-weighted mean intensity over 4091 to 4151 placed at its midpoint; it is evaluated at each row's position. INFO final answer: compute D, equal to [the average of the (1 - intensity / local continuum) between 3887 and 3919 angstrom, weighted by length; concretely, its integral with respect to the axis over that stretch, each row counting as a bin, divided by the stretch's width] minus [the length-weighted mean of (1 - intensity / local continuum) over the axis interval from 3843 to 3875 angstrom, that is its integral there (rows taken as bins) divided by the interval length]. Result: 0.0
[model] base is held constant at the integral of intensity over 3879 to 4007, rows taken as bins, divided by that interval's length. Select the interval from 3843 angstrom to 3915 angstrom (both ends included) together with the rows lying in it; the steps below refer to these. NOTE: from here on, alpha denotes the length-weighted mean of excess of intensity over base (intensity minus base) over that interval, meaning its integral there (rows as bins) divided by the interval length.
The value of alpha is -0.1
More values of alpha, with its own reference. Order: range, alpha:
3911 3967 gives -1.1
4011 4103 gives 3.7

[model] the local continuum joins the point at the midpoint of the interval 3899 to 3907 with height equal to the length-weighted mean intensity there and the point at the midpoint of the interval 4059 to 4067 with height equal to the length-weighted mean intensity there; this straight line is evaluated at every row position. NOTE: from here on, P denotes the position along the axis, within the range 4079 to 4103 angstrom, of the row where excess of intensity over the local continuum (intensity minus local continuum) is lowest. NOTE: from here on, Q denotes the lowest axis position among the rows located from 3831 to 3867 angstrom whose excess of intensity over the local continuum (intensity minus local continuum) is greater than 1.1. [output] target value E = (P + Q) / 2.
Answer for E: 3973 angstrom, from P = 4101.0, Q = 3845.0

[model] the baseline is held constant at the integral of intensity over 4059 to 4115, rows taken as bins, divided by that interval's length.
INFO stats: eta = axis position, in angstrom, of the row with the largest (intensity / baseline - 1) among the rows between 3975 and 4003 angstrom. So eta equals 4001.0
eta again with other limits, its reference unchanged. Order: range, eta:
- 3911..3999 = 3993.0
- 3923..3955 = 3953.0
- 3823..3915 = 3913.0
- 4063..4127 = 4089.0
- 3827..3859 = 3849.0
